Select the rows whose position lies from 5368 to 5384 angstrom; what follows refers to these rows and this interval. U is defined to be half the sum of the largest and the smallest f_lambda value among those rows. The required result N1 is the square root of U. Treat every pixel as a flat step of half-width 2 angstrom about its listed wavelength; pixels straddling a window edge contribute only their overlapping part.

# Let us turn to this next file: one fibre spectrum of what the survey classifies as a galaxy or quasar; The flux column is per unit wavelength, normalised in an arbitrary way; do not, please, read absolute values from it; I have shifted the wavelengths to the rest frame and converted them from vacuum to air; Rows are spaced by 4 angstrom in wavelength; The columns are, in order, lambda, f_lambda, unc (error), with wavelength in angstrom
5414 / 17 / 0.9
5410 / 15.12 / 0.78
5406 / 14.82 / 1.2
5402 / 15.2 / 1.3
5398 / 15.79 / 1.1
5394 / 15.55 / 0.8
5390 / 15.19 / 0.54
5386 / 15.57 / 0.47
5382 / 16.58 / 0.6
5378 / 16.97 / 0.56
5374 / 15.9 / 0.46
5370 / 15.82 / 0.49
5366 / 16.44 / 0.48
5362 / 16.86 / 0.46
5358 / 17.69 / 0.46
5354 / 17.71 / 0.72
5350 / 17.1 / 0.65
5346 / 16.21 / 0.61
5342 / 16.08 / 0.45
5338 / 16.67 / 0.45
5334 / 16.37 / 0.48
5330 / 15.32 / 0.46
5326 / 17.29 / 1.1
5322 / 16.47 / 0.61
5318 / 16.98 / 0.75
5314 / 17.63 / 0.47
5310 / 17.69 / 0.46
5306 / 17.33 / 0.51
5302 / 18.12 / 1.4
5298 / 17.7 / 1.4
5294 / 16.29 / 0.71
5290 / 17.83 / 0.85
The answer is 4.05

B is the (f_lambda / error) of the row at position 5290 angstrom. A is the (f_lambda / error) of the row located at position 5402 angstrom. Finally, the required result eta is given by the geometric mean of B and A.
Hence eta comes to 16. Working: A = 12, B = 21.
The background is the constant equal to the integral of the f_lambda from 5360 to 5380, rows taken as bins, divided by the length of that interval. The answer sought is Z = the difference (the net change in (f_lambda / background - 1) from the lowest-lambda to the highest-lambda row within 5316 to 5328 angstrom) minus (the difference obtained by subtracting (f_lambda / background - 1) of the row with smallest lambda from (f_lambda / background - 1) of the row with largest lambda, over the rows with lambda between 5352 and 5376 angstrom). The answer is 0.13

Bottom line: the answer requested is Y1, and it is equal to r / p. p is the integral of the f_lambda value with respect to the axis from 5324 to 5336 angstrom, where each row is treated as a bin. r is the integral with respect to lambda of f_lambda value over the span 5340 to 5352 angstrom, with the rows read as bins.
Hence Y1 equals 1.01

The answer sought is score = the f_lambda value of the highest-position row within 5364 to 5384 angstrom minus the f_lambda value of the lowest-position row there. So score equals 0.1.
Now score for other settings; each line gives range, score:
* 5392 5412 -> -0.4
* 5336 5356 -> 1.0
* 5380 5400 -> -0.8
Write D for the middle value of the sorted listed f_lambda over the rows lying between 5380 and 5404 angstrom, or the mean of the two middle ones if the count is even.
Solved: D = 15.6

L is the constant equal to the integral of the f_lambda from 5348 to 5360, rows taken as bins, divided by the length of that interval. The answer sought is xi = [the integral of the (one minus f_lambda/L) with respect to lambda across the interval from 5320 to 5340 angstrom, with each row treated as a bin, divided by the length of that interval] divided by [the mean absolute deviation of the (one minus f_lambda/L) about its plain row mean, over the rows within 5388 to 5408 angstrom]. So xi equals 3.7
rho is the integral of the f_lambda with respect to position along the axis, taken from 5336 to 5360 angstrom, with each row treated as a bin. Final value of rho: 406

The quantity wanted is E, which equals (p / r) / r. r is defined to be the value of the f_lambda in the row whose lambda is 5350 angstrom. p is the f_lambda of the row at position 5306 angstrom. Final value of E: 0.059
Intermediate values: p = 17.33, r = 17.1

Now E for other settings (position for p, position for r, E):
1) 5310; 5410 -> 0.077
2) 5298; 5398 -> 0.071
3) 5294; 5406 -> 0.074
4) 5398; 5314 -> 0.051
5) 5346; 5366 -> 0.060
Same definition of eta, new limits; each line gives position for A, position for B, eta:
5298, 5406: 12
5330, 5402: 20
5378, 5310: 34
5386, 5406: 20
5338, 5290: 28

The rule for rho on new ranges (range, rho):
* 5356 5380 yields 399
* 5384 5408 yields 368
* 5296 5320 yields 422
